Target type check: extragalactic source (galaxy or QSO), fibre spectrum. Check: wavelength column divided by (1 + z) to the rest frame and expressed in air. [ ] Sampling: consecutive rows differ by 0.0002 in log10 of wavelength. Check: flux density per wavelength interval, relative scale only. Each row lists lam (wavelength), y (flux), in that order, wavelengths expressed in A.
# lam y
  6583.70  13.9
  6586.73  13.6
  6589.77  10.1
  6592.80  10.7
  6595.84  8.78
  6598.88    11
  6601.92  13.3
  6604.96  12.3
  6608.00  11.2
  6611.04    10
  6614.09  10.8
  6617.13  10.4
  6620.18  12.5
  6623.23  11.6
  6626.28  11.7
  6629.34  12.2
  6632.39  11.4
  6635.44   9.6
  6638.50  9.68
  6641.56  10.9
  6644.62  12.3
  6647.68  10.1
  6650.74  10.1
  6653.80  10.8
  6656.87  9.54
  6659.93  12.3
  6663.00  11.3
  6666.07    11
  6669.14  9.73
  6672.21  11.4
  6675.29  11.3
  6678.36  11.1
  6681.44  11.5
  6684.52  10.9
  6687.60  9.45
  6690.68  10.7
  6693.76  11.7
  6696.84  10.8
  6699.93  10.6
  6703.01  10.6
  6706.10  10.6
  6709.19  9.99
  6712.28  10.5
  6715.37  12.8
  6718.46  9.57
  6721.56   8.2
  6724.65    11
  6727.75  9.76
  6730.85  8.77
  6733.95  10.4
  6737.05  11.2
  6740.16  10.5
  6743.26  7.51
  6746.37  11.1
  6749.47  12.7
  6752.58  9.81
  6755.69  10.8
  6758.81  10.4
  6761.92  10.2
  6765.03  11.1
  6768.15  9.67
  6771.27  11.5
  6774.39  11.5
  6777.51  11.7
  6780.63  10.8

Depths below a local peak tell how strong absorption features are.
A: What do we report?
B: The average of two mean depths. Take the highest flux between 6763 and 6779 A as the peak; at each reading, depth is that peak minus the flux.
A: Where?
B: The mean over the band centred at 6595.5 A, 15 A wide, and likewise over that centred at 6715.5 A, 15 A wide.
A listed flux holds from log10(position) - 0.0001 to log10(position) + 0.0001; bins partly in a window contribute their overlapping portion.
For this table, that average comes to 1.21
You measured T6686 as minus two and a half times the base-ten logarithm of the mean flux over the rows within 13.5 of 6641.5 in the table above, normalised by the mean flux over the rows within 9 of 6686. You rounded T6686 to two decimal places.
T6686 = 0.01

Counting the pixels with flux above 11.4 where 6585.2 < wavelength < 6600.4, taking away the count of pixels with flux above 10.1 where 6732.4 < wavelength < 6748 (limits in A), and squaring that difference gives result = 9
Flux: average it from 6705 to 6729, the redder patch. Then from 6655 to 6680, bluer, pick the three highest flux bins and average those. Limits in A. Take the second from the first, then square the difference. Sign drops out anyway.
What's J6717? 1.9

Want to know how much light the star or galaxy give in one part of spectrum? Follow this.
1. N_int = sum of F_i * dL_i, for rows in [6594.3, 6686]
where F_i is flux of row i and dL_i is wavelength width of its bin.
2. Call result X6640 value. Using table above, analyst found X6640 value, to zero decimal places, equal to 1011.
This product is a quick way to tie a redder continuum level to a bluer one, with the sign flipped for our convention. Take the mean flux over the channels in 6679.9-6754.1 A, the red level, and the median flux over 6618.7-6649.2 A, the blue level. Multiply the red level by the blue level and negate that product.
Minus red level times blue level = -120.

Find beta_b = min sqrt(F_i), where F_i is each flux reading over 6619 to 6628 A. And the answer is 3.41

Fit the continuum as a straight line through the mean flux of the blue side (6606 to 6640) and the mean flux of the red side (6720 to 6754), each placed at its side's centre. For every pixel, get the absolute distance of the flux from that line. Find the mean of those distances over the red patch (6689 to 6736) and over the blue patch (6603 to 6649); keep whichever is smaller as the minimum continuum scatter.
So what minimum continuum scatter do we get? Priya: 0.75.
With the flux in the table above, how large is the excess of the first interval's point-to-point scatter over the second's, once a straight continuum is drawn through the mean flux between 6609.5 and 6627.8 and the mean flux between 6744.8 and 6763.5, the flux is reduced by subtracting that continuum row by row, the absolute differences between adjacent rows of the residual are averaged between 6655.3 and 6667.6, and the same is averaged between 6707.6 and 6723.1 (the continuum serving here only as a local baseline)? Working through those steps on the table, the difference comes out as -0.5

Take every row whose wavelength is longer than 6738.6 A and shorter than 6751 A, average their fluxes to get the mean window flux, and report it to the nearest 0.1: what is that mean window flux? 10.5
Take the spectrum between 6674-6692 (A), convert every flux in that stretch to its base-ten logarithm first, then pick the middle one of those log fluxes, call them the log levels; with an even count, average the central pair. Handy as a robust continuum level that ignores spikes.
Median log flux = 1.04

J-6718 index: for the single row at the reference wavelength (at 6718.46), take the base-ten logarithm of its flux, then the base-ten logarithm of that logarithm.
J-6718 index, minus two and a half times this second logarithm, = 0.02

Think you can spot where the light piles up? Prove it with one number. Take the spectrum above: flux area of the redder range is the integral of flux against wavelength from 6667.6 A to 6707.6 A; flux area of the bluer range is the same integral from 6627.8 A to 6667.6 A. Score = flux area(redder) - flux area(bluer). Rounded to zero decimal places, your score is 0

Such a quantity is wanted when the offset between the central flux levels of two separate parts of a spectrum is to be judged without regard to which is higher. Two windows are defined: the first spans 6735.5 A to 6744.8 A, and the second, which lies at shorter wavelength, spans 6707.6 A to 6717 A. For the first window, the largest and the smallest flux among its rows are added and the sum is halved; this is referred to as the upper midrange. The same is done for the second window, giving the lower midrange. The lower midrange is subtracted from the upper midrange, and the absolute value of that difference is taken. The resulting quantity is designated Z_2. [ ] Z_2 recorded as 2.0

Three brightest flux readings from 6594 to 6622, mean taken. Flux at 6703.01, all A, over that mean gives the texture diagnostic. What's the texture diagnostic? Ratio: 0.83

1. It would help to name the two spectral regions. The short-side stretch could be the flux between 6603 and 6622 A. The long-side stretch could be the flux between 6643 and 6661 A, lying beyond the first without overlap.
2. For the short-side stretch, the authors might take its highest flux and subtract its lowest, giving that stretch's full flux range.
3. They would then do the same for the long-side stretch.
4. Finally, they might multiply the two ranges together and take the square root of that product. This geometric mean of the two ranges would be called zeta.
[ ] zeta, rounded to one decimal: 2.6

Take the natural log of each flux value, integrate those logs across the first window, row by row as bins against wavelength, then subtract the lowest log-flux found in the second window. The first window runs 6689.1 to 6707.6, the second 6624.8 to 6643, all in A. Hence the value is 41.8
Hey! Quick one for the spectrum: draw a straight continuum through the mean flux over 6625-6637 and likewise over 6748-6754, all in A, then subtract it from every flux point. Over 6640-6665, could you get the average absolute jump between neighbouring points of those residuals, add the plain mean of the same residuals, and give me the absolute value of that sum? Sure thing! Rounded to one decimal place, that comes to 1.0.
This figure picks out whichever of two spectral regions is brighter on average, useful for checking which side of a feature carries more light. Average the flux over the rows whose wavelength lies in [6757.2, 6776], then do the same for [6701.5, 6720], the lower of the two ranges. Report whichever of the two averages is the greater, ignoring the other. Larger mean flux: 10.7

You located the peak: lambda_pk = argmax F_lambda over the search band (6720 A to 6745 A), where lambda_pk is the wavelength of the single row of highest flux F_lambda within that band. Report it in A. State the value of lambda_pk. 6737.05 A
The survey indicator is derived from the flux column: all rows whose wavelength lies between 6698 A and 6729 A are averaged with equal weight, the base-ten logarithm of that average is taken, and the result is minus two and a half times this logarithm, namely -2.54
